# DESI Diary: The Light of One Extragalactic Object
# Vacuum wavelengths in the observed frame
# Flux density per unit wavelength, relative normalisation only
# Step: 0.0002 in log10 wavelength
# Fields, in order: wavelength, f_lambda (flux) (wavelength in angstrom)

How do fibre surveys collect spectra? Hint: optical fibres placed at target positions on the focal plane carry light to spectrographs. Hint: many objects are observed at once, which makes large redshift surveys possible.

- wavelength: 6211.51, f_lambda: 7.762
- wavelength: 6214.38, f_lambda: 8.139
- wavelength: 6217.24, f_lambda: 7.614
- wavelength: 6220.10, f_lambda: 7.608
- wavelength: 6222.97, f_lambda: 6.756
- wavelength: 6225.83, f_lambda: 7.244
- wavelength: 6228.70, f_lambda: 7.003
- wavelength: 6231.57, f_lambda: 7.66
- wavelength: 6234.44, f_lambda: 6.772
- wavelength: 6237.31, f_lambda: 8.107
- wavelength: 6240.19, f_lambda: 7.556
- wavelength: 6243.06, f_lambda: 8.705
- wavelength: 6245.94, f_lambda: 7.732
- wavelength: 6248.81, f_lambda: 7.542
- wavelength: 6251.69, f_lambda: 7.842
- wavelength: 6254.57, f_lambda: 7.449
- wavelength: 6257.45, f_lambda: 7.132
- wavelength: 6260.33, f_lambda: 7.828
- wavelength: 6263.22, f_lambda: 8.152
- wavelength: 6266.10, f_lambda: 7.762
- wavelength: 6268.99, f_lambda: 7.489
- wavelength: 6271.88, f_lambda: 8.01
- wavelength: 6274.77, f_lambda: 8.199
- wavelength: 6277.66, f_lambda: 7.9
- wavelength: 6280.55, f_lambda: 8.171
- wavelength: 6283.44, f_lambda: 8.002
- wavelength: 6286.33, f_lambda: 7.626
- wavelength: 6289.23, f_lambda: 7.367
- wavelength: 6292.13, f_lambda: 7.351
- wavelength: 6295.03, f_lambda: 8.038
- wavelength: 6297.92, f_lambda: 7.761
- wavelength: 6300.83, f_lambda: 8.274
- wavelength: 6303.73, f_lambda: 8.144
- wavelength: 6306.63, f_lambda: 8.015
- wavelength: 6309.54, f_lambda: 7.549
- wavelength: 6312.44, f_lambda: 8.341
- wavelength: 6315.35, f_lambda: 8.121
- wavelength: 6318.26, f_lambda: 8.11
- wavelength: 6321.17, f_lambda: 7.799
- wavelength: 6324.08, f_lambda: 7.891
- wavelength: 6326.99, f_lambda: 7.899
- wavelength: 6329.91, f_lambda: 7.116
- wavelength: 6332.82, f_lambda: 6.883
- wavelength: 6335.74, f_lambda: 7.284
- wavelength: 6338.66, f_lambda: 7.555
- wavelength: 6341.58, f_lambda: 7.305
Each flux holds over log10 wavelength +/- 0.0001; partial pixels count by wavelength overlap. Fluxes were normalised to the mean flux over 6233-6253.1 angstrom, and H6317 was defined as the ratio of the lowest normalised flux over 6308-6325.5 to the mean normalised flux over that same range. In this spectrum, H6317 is 0.947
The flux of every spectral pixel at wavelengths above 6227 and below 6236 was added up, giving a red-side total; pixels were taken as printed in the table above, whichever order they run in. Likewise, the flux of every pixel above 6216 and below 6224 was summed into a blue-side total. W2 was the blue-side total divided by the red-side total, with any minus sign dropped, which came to 1.03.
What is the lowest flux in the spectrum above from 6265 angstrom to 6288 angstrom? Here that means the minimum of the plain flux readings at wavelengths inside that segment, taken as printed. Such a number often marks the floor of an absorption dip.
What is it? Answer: 7.489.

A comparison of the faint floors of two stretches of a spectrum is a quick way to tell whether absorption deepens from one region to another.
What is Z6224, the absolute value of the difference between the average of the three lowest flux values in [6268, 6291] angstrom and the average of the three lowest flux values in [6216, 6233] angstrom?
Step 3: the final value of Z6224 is 0.49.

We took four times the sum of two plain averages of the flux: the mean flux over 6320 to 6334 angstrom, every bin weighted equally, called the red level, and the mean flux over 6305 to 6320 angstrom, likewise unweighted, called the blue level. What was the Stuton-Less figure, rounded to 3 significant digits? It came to 62.2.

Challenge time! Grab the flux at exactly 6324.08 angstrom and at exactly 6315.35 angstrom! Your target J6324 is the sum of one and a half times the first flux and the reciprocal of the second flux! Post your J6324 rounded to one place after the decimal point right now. 12.0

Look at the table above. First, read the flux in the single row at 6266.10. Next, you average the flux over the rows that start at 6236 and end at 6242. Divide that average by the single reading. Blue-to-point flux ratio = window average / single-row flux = 1.01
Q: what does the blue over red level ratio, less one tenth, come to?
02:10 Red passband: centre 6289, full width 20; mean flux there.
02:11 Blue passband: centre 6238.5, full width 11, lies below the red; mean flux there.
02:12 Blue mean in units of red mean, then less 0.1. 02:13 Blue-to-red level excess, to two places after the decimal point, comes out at 0.90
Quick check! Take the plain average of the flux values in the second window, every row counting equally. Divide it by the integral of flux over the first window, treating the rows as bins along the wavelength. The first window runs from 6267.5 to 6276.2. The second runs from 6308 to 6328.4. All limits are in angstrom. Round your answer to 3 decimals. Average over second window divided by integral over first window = 0.116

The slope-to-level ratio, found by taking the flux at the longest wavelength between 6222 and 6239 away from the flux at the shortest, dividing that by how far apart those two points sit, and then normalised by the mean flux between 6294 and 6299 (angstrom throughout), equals 0.012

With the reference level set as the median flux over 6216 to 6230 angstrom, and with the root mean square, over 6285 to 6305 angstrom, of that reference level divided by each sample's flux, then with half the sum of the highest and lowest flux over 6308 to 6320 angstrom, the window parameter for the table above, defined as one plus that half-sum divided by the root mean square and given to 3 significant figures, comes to 9.52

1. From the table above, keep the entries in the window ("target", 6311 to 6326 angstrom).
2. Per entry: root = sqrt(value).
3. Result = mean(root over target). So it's 2.84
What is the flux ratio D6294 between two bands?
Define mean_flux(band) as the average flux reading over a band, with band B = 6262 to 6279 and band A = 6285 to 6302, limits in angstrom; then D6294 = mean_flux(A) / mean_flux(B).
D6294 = 0.98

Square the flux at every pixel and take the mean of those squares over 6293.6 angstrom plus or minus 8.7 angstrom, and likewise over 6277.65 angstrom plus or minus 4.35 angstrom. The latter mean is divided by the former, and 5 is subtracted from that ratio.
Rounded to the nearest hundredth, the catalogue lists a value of -3.91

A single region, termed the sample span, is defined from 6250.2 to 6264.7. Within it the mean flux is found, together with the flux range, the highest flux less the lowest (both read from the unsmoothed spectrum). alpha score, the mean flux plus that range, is 8.70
